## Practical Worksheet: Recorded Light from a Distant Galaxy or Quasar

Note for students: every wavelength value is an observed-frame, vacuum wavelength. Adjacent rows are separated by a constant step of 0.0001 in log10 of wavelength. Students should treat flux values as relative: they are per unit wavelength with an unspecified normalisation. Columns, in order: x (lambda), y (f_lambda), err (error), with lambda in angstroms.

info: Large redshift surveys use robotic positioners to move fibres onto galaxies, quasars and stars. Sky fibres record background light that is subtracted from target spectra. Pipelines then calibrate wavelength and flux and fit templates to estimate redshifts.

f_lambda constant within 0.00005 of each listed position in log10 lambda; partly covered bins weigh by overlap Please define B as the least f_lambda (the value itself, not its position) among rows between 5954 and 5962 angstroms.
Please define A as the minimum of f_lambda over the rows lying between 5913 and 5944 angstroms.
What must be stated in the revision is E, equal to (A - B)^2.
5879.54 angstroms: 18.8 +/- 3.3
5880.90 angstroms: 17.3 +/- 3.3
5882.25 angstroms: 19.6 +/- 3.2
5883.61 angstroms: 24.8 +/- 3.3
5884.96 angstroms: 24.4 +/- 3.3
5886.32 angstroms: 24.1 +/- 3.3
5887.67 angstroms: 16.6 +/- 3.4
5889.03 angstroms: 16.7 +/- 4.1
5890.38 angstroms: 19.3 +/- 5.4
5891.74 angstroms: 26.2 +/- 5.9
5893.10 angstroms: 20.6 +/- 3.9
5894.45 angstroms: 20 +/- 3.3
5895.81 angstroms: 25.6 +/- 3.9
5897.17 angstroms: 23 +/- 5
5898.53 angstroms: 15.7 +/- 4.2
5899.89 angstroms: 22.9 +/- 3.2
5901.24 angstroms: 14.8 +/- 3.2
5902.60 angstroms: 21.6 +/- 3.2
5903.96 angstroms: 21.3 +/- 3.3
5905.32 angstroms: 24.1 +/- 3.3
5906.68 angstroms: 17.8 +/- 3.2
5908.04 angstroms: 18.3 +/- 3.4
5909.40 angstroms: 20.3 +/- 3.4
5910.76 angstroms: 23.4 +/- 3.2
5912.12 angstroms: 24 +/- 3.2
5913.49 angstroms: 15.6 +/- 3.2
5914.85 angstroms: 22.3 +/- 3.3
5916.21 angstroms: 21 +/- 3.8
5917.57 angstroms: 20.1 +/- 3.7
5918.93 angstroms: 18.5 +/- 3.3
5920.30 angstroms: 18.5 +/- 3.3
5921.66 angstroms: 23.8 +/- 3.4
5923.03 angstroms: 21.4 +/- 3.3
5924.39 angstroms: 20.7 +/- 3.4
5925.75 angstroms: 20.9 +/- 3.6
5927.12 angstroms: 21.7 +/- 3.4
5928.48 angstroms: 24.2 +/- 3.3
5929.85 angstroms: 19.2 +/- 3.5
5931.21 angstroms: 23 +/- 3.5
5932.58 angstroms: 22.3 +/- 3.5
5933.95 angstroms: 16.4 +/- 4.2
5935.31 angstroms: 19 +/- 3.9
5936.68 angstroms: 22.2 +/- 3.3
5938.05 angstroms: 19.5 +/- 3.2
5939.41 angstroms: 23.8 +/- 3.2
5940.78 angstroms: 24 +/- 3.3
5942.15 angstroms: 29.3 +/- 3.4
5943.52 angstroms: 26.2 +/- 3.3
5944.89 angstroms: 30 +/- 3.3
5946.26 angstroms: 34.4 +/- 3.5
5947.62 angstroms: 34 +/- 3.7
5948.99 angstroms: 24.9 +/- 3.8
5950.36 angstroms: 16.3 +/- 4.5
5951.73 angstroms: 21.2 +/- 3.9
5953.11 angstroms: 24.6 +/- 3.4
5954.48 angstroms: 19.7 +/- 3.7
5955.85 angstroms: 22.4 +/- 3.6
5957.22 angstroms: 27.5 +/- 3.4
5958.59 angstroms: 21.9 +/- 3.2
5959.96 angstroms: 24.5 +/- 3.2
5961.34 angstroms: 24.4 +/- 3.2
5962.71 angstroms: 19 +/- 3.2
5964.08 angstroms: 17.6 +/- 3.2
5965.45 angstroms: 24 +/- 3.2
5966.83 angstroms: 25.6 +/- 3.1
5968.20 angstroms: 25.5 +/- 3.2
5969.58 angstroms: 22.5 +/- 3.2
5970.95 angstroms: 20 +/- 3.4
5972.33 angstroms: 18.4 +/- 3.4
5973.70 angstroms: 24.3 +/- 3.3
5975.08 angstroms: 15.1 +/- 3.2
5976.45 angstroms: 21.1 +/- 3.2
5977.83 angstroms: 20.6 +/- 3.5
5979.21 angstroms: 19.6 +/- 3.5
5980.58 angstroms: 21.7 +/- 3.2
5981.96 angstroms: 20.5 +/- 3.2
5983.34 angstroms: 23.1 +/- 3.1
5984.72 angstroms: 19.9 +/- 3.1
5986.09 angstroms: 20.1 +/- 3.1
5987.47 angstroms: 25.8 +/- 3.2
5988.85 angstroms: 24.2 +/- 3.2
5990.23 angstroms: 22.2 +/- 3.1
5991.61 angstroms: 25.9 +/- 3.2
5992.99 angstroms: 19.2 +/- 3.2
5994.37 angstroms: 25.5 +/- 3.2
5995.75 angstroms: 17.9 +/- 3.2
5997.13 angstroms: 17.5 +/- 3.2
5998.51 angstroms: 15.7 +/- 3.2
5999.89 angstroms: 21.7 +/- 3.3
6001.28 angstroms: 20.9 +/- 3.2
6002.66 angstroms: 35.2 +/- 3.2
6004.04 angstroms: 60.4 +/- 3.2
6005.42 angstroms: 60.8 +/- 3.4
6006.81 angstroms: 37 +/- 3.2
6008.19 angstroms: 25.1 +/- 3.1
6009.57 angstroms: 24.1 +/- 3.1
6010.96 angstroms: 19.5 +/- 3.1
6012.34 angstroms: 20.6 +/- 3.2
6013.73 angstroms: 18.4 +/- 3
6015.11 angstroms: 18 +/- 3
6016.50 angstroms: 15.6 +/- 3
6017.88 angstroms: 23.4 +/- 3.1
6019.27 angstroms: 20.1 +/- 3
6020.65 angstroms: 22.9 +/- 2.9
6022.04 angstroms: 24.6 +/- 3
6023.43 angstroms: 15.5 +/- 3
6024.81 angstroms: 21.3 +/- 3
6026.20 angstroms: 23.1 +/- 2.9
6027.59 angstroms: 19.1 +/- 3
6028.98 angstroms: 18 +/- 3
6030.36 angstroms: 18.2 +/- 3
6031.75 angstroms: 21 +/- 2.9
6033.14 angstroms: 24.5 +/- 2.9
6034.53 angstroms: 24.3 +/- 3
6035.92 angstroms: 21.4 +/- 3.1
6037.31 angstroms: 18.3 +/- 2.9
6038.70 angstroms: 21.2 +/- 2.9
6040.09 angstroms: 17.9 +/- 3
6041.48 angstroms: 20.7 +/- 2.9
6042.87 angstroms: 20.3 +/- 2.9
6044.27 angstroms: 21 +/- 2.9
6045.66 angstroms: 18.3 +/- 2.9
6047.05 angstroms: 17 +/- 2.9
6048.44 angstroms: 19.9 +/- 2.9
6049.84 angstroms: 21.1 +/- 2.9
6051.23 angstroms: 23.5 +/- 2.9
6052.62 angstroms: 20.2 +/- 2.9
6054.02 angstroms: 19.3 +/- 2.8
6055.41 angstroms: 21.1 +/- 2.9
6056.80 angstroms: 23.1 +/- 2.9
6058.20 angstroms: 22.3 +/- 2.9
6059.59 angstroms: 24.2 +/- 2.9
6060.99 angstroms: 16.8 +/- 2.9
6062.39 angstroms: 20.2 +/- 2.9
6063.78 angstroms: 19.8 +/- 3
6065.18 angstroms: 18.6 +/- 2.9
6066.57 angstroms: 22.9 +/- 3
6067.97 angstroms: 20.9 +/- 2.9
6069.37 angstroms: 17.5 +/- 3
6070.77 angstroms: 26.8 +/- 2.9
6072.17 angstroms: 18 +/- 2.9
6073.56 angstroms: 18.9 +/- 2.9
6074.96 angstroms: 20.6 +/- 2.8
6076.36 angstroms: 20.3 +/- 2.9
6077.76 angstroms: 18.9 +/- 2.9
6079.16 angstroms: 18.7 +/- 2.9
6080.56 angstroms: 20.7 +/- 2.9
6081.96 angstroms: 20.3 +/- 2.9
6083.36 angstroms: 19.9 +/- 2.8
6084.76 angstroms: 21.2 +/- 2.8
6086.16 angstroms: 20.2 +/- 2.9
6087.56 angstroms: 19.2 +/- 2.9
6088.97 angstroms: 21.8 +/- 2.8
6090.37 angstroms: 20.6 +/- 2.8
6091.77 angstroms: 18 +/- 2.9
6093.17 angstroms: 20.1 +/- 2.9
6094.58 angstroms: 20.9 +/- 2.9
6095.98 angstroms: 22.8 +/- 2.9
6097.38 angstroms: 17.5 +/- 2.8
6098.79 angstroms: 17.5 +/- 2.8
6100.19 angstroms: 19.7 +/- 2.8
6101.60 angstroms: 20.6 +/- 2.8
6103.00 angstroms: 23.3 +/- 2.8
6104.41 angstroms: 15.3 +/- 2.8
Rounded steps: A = 15.6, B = 19.7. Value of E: 16.8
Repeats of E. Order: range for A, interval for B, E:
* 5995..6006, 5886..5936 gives 0.8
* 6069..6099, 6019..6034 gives 4.0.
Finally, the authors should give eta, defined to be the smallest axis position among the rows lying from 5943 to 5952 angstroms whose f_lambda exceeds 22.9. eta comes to 5943.52 angstroms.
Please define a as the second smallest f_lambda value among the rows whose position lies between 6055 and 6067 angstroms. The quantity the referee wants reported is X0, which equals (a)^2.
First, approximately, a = 18.6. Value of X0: 346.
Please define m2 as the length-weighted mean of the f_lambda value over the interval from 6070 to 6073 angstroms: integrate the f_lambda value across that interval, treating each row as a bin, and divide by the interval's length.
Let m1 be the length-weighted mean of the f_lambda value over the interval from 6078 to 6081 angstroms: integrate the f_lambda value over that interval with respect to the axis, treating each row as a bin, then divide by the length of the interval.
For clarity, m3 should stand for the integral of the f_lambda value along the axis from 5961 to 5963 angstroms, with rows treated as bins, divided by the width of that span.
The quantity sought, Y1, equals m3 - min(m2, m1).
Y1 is 2.3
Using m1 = 19.5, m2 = 22.2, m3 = 21.8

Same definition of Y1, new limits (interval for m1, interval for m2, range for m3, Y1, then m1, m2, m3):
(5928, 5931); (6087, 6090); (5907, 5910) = -1.4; 21.7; 20.5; 19.1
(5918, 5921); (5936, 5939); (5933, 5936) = -0.6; 18.7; 21.1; 18.1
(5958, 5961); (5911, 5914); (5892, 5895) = 0.6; 23.3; 20.5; 21.2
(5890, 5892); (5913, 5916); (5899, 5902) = -0.8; 22.5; 19.5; 18.7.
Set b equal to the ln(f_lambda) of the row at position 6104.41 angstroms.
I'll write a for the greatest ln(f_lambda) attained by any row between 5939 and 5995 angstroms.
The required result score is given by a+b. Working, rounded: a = 3.54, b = 2.73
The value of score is 6.3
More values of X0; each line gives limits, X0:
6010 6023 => 324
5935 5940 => 380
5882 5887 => 581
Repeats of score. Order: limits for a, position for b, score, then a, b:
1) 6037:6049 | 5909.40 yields 6.1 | 3.05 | 3.01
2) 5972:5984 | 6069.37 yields 6.1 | 3.19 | 2.86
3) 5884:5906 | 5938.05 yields 6.2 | 3.27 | 2.97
